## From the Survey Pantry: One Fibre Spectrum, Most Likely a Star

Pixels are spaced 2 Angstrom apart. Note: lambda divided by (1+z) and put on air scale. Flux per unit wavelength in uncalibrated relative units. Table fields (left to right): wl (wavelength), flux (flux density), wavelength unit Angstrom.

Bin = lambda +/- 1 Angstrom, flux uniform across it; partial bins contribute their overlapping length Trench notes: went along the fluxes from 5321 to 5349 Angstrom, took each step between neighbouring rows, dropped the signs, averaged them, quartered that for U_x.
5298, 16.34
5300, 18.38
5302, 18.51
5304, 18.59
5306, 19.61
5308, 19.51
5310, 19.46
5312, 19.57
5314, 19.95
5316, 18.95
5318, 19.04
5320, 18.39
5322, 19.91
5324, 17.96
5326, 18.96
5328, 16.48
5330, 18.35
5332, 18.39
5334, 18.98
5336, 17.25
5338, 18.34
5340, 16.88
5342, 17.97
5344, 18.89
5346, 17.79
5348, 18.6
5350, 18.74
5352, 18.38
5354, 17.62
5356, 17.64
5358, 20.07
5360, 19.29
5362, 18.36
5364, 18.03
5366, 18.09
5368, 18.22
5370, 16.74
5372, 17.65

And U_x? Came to 0.31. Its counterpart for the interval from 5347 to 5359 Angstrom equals 0.19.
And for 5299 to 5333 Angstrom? 0.19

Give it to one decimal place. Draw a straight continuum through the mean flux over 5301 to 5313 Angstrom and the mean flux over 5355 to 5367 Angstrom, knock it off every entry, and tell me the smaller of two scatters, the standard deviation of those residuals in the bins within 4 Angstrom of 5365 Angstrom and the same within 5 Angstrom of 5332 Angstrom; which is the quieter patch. 0.1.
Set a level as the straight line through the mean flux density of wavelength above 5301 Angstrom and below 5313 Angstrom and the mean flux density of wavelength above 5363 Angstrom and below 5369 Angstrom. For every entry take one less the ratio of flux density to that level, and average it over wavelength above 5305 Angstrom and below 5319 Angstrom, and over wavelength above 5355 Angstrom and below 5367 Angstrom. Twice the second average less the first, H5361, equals -0.02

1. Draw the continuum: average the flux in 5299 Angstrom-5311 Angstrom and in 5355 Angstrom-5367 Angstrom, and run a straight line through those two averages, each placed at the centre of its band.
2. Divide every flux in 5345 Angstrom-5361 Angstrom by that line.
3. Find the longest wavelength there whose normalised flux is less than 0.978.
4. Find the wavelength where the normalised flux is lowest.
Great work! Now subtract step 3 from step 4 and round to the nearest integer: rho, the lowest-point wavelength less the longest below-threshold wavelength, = -2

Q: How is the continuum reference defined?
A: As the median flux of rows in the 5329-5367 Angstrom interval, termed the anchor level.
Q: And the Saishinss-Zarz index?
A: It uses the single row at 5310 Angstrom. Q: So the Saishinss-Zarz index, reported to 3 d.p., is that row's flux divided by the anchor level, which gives 1.060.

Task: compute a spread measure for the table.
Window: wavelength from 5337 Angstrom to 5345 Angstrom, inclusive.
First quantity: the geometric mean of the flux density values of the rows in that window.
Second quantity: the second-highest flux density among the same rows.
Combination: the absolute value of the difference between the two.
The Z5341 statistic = 0.34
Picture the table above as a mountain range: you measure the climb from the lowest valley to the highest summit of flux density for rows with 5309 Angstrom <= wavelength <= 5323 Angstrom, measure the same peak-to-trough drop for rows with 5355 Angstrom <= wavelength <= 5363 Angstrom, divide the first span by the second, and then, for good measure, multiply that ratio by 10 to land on 6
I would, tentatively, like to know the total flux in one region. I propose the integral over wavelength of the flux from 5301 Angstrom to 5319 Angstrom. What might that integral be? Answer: 346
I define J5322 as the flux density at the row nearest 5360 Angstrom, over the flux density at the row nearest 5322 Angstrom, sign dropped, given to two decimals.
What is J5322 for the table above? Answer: 0.97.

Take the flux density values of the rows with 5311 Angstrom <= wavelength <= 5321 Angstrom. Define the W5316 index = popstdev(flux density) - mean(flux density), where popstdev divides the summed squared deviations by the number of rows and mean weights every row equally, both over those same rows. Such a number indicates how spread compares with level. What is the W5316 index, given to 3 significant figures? -18.6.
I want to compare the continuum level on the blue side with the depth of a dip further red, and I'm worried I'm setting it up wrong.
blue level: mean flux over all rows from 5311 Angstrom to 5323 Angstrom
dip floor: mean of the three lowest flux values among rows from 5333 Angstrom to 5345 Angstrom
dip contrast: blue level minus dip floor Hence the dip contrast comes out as 1.9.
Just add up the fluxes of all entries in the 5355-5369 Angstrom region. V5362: 130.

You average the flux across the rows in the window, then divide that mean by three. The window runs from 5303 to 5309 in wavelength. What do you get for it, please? 6.4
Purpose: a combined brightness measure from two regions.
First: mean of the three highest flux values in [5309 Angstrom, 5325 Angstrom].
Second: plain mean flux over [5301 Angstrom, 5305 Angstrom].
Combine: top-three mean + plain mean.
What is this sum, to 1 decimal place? 38.4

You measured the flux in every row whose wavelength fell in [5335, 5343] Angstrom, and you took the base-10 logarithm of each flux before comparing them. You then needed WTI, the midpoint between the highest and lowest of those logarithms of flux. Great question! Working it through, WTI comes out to 1.245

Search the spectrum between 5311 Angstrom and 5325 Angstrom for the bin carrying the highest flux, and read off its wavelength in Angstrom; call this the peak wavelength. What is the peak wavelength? 5314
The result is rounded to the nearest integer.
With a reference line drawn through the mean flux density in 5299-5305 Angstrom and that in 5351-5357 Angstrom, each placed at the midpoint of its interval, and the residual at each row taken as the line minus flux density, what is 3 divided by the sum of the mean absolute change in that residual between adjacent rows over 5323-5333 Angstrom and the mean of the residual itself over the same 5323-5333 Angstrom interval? 2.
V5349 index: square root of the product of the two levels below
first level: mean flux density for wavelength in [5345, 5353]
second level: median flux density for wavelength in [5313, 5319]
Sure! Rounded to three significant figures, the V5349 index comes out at 18.7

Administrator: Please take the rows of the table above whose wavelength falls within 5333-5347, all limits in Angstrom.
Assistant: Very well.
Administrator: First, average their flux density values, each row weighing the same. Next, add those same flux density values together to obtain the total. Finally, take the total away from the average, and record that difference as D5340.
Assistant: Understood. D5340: -108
